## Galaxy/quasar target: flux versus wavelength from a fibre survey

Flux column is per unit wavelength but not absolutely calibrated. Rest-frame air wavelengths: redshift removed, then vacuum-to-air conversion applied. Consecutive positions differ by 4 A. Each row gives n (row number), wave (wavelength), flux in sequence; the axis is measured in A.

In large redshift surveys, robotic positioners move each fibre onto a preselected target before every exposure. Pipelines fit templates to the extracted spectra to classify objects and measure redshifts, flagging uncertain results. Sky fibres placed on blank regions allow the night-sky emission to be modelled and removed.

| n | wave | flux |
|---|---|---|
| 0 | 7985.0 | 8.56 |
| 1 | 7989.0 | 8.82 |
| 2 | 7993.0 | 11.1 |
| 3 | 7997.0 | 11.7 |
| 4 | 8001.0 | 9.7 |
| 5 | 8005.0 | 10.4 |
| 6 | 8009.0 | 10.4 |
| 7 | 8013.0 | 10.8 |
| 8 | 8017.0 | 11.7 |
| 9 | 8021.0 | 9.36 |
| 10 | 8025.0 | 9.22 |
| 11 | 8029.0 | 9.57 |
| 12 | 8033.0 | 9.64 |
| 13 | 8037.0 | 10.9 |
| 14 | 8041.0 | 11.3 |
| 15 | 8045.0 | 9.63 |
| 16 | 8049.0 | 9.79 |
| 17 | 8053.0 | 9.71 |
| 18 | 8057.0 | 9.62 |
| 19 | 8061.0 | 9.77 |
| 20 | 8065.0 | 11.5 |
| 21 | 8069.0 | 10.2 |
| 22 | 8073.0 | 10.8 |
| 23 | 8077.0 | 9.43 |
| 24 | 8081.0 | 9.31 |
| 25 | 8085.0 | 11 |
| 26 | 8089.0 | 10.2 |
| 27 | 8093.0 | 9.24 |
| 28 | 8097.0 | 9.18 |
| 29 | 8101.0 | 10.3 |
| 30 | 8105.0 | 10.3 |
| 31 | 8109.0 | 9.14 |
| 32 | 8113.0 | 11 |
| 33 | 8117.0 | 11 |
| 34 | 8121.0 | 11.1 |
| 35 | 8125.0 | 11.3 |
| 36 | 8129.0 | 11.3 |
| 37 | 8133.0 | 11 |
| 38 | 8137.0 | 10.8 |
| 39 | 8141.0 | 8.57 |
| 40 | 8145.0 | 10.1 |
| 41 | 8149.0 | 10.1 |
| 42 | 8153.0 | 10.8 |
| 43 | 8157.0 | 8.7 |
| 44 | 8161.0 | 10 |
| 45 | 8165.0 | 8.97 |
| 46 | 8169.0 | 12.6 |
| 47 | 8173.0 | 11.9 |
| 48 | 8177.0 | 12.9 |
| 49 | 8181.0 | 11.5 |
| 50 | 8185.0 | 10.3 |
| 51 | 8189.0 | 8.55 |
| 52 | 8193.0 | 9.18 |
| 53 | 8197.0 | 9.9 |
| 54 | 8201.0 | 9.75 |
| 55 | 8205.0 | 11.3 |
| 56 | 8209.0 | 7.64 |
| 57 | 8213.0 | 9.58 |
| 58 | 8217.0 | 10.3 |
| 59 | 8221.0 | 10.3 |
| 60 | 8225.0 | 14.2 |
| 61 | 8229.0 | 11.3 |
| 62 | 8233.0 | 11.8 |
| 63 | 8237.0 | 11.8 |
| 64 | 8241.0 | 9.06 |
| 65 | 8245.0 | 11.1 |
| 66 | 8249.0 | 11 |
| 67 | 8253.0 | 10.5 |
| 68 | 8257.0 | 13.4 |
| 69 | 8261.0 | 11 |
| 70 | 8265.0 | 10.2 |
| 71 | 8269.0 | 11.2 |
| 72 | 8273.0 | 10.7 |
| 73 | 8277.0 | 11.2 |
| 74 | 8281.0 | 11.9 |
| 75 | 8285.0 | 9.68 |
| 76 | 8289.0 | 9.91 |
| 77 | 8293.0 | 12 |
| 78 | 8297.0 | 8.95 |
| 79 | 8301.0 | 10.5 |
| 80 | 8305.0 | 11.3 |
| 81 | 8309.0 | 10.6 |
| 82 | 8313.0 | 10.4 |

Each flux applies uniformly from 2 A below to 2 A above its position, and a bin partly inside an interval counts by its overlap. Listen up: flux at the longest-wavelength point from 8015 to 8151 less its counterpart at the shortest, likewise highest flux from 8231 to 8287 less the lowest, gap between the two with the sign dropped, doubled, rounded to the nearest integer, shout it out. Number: 12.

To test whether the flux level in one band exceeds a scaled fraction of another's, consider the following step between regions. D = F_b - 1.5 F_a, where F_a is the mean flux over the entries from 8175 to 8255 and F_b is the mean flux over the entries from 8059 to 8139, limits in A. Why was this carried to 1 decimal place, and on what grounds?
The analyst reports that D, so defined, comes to -5.5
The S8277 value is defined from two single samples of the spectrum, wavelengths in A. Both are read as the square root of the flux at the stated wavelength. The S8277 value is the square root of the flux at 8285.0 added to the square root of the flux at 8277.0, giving 6.46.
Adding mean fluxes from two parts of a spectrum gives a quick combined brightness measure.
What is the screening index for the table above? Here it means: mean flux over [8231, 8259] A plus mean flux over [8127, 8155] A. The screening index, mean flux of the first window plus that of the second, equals 21.6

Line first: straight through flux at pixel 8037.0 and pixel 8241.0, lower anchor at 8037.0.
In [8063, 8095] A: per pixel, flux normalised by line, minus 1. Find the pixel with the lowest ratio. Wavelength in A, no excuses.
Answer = 8081.0 A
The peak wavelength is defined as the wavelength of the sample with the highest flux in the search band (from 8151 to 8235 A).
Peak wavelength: 8225.0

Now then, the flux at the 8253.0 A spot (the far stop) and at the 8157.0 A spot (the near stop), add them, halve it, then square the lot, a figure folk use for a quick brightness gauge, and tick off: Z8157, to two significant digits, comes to 92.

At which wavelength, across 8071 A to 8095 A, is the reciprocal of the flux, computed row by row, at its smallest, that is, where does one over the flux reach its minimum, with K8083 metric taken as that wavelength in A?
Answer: 8085.0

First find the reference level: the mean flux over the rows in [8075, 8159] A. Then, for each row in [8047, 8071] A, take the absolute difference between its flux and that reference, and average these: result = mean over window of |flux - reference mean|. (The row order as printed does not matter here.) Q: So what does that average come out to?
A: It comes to 0.53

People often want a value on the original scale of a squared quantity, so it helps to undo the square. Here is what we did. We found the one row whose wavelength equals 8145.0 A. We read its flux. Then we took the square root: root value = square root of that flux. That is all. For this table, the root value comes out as 3.18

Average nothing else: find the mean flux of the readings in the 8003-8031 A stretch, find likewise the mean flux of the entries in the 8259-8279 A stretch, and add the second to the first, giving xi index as 21.1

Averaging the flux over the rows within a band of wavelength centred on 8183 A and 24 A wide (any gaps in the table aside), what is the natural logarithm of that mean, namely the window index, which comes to 2.37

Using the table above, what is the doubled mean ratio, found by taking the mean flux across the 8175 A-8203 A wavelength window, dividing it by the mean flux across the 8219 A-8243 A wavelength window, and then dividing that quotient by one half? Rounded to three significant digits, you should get 1.80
